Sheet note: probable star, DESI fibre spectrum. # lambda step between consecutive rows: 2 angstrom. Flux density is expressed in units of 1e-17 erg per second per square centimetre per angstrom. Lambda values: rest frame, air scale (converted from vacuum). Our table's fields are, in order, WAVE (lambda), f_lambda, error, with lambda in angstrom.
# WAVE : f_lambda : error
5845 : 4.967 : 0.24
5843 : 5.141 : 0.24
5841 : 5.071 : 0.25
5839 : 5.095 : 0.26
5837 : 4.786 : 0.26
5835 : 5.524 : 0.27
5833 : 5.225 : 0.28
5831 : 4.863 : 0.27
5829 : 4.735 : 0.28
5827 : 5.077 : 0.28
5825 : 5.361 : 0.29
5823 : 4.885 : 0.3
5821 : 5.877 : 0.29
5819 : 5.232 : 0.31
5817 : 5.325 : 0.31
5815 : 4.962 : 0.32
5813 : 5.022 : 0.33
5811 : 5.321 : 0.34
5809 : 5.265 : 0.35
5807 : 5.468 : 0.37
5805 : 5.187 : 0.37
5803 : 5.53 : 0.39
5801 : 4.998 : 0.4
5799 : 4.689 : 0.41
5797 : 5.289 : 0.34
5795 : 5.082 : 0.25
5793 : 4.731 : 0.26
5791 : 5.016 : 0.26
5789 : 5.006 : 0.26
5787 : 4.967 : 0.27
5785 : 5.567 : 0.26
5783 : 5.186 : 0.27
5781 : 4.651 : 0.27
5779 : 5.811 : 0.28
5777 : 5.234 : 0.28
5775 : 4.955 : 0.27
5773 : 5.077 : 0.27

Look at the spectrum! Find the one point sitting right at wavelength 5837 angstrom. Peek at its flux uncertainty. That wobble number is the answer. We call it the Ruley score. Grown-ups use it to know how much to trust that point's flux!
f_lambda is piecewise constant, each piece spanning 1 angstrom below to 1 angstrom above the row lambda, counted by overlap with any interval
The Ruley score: 0.260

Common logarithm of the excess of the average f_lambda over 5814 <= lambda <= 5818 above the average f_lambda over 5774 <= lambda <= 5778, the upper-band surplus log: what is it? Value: -1.3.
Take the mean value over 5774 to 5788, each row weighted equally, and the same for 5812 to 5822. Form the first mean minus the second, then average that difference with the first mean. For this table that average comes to 2.55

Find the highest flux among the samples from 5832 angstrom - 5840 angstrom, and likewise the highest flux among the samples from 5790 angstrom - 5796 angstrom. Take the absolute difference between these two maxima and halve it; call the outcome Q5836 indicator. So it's 0.221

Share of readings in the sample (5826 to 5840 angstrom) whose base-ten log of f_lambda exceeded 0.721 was 0.14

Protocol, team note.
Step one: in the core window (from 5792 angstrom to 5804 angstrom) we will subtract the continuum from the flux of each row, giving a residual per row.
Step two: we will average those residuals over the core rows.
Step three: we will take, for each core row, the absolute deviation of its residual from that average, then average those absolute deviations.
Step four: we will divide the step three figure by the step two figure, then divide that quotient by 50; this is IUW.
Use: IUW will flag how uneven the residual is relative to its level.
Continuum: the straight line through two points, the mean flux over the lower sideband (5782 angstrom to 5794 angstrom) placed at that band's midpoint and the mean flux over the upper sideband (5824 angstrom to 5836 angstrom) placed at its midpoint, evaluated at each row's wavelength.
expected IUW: -0.13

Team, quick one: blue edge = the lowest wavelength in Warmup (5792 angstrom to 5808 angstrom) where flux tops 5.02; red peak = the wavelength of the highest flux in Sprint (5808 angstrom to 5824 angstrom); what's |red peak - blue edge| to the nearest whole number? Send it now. 26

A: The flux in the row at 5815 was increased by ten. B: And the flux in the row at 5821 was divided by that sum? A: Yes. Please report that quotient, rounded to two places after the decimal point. 0.39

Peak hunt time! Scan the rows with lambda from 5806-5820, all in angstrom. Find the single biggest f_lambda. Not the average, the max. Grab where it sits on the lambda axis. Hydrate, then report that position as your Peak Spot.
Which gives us 5807 angstrom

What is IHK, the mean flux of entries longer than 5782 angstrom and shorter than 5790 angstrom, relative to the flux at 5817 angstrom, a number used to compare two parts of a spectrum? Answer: 0.97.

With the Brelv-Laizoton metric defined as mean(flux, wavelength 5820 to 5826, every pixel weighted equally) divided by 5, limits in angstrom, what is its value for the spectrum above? 1.07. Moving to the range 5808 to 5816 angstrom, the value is 1.03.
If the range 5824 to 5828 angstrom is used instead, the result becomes 1.04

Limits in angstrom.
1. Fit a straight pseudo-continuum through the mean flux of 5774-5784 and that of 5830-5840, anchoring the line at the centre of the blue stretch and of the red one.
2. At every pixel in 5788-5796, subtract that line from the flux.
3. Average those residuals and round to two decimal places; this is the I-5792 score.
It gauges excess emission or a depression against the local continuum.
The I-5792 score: -0.19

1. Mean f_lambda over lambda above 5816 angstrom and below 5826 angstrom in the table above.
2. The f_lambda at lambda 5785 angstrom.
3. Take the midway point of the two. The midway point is 5.45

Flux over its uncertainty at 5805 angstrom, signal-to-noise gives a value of 14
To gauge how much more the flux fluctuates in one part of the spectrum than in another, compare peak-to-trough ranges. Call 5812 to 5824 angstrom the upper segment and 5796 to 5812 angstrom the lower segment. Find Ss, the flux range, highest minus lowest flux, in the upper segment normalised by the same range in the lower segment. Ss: 1.18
